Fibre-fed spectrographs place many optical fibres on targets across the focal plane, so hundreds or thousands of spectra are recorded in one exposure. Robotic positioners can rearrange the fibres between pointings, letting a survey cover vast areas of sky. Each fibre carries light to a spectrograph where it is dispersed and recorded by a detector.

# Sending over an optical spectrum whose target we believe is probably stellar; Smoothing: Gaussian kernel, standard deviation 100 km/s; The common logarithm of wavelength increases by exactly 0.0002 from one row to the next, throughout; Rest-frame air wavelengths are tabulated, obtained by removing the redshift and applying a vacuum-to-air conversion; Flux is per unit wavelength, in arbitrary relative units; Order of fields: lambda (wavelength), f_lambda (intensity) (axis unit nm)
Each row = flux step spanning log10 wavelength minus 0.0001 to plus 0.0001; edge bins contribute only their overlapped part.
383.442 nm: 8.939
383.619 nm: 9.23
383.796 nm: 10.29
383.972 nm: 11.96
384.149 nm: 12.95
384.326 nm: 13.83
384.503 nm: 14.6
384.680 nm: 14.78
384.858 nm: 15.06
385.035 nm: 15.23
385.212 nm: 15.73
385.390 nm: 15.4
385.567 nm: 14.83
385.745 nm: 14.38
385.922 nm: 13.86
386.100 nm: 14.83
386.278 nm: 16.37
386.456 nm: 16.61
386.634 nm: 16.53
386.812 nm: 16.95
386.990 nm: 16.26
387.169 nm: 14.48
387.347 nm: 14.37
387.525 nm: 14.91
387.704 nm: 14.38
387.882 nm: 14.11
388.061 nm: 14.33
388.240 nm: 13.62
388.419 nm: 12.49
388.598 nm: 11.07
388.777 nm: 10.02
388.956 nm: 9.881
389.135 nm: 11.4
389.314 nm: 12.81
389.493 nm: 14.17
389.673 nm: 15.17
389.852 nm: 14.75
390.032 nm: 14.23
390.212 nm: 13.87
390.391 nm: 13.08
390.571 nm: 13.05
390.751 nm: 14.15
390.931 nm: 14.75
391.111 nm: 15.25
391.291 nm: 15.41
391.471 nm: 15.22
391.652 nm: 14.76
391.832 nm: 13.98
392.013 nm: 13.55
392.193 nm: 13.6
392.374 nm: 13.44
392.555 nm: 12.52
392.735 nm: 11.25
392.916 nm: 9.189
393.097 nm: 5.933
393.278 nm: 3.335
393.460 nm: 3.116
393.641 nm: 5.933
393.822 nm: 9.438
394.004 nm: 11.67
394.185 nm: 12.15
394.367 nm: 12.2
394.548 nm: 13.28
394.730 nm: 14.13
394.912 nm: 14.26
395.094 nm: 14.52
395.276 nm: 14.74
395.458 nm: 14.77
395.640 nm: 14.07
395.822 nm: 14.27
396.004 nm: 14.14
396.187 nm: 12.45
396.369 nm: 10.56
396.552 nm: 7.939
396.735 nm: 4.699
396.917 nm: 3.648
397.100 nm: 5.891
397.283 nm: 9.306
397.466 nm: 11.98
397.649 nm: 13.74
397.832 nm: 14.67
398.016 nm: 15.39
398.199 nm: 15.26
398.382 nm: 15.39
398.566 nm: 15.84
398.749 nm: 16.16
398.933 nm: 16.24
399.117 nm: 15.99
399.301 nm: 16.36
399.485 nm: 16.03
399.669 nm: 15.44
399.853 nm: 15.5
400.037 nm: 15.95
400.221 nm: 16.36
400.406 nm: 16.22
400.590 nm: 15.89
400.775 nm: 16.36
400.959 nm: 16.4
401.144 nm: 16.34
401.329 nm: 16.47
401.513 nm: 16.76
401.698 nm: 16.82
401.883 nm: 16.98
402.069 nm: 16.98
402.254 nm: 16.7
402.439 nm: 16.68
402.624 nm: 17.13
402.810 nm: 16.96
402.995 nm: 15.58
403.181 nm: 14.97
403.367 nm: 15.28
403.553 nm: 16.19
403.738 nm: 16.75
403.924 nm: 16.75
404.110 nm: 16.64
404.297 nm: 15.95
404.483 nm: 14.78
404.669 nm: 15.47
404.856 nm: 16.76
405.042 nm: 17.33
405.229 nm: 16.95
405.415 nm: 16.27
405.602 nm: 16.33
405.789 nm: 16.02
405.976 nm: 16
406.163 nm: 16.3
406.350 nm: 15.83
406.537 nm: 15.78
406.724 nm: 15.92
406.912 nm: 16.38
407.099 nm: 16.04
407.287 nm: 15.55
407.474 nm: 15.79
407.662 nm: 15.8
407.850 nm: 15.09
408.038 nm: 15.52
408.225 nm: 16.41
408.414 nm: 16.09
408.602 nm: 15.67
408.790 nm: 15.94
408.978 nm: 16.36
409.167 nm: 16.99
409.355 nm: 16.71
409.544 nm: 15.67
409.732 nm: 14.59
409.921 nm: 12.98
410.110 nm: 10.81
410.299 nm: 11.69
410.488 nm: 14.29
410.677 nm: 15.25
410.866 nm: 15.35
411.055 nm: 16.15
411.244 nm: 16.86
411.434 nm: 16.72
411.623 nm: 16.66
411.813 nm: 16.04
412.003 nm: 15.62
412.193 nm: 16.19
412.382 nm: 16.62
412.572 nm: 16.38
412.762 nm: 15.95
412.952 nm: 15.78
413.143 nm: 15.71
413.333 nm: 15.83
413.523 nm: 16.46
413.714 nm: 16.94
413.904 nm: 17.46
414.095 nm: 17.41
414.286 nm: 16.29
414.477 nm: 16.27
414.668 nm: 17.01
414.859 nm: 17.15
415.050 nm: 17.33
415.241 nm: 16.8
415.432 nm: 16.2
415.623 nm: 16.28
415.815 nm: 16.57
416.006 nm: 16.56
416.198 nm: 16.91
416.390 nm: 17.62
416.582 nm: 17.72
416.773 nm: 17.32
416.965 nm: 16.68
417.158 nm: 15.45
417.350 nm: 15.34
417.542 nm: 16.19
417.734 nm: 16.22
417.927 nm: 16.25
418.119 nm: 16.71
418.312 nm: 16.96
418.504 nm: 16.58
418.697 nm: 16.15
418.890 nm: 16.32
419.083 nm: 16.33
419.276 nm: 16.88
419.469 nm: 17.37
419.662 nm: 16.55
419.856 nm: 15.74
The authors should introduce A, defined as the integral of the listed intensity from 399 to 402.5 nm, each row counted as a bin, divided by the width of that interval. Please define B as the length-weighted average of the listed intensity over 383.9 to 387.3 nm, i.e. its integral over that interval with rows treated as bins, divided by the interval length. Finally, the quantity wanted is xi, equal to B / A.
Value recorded 0.92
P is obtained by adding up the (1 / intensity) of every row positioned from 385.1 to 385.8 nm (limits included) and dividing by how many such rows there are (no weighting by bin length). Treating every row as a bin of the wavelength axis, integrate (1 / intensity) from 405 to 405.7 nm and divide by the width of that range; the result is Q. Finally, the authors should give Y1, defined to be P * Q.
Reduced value 0.0040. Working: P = 0.066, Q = 0.060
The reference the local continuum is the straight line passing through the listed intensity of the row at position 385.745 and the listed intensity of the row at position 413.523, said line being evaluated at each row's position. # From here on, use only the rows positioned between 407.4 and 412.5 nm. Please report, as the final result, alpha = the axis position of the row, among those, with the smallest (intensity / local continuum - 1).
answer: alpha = 410.110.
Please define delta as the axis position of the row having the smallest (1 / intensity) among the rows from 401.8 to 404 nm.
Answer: 402.624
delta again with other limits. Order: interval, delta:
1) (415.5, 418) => 416.582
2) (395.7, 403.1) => 402.624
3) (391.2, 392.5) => 391.291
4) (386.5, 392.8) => 386.812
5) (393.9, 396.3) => 395.458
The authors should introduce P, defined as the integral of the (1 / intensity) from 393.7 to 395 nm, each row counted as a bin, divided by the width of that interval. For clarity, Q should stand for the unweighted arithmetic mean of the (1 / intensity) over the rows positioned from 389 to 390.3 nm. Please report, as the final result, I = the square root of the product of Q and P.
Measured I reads 0.078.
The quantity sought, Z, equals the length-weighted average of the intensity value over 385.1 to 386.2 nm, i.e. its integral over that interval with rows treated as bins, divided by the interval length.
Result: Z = 14.9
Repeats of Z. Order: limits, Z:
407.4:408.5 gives 15.8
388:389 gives 11.9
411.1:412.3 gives 16.3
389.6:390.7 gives 14.0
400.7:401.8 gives 16.5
